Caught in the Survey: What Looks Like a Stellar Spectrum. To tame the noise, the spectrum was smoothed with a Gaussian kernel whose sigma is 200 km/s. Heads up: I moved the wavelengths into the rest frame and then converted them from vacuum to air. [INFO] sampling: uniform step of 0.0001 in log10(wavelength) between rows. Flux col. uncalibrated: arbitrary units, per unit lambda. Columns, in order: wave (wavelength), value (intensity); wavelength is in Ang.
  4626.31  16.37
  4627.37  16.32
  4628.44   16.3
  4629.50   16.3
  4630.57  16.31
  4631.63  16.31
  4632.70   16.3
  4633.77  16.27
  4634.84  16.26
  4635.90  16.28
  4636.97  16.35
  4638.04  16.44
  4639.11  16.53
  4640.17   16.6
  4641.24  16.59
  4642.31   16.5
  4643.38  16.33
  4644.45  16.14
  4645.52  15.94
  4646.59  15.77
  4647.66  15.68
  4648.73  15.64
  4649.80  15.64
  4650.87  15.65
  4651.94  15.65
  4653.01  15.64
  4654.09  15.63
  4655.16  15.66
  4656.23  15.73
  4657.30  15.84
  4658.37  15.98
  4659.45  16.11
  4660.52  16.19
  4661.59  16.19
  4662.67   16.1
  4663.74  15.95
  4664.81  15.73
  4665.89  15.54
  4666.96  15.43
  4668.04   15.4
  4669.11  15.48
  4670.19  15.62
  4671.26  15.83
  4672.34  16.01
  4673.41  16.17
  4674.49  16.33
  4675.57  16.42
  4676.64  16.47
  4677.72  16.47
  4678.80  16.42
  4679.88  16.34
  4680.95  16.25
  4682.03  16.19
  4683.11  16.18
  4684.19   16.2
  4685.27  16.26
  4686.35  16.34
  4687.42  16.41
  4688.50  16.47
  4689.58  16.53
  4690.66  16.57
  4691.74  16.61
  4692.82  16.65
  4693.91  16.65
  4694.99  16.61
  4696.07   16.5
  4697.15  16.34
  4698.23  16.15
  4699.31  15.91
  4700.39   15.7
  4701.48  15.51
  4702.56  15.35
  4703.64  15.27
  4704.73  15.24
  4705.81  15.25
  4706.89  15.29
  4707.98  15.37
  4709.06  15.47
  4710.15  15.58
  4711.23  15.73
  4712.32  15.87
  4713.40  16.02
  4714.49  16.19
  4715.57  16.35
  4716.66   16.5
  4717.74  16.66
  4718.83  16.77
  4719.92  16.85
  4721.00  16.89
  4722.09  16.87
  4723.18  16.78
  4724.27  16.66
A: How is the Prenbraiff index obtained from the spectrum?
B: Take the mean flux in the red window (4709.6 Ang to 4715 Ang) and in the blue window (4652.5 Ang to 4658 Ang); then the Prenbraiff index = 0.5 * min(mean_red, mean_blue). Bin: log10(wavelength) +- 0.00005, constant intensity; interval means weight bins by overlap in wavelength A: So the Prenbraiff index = 7.85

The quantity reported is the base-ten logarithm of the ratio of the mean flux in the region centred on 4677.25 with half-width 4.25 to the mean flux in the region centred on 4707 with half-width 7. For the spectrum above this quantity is 0.023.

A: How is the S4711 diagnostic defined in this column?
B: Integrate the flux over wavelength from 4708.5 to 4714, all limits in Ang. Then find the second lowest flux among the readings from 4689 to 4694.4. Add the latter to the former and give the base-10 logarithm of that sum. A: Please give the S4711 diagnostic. 2.01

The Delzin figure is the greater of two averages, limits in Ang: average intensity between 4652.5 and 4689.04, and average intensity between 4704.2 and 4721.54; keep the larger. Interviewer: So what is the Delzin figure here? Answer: 16.0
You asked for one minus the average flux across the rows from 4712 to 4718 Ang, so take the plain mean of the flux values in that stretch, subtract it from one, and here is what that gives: -15.3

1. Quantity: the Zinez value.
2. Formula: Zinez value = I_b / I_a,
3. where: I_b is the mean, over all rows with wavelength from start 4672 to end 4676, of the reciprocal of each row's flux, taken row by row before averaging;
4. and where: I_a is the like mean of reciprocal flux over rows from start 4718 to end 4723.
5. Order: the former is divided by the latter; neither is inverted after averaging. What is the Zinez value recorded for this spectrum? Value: 1.04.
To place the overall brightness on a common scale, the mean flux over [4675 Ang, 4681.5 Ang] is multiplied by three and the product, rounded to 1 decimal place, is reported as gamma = 49.2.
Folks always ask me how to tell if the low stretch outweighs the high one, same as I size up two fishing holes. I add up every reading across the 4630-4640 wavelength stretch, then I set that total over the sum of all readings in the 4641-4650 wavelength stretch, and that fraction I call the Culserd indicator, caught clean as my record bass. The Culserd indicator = 1.02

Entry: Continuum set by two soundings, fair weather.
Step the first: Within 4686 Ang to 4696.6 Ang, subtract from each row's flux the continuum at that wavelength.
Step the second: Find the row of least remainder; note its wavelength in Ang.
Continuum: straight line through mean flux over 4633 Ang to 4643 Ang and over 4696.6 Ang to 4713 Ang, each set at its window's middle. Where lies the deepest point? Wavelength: 4686.35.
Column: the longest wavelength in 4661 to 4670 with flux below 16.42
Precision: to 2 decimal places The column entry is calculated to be 4669.11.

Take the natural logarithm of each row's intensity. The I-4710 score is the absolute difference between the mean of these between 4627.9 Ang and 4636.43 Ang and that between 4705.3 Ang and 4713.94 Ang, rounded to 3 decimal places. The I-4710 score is 0.045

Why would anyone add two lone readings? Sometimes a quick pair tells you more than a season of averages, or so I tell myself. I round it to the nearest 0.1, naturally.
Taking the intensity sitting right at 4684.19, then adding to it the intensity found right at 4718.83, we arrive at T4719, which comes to 33.0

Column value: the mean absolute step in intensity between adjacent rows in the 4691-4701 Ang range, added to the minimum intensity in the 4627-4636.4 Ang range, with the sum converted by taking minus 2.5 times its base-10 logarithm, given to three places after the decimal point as -3.036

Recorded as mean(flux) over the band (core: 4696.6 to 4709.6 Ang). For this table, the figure 15.6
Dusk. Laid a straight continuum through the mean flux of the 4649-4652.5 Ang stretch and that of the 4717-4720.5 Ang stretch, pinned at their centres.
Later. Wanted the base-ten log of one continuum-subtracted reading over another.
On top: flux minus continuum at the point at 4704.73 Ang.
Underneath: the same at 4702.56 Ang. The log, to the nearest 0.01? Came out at 0.05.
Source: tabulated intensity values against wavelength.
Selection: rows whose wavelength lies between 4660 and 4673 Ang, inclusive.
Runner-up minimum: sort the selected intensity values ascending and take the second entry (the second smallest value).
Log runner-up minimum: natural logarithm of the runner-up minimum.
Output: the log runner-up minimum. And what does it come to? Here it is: 2.74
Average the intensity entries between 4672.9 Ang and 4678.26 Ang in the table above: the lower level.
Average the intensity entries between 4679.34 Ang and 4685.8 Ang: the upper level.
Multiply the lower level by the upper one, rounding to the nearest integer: 266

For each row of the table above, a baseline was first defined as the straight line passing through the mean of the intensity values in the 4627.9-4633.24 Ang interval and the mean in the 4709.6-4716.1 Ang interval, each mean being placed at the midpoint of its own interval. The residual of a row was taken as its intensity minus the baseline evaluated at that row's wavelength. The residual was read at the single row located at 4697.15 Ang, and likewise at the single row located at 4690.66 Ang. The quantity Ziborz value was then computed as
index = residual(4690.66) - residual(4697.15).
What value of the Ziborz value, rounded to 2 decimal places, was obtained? 0.20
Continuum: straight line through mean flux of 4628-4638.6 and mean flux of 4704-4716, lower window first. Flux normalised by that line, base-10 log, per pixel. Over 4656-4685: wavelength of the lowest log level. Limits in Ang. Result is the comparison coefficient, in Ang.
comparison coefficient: 4668.04 Ang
